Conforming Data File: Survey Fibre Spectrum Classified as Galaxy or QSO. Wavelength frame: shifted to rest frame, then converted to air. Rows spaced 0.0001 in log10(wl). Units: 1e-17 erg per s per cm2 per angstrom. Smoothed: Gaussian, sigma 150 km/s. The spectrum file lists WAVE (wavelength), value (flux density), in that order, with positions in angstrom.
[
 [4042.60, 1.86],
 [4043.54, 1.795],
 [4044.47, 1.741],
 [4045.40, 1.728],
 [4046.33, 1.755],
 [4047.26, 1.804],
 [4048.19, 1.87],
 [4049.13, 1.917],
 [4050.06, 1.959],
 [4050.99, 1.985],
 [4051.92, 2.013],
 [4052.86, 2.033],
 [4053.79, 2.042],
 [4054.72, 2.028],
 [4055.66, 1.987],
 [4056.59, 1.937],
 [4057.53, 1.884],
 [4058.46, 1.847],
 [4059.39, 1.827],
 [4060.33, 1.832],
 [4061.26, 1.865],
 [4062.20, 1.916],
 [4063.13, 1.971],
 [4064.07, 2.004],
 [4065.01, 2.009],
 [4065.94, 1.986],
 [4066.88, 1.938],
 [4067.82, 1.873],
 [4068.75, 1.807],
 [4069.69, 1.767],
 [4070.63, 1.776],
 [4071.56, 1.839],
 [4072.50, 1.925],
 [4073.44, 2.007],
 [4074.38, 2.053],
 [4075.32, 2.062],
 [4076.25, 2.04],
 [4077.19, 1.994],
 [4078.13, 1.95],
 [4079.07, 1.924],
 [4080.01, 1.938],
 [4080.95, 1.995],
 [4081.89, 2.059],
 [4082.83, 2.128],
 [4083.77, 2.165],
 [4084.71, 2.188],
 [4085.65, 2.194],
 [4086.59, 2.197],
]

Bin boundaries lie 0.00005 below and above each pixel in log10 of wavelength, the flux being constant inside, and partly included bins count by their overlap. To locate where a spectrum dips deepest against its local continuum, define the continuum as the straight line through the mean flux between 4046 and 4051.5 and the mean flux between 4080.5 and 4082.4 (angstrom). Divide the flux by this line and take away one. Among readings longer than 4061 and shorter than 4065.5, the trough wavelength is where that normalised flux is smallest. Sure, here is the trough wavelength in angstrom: 4061.26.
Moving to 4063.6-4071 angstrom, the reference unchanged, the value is 4069.69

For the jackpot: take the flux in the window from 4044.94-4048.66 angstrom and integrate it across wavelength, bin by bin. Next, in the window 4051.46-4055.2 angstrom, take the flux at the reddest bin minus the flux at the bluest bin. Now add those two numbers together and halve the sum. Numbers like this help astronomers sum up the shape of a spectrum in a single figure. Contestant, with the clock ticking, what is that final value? 3.34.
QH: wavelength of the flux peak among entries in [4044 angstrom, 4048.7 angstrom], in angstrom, 4048.19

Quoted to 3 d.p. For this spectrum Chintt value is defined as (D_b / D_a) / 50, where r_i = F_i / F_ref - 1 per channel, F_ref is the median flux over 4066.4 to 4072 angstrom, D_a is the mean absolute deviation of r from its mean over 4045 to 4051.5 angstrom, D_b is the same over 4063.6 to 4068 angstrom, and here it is 0.011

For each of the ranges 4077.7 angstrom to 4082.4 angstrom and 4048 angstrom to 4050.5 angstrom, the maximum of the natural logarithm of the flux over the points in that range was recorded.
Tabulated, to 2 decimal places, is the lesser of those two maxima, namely 0.67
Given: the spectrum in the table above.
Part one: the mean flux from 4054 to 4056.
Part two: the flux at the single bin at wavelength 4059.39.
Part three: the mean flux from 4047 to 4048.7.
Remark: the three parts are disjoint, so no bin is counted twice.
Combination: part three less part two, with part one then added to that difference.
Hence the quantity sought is 2.02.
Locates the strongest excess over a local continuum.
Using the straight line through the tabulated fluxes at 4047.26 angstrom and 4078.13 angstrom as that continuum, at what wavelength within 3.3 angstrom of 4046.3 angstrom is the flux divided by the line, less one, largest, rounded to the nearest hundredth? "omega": 4049.13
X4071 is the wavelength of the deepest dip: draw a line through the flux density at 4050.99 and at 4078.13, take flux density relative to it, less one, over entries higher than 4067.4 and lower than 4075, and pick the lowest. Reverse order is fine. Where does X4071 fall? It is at 4069.69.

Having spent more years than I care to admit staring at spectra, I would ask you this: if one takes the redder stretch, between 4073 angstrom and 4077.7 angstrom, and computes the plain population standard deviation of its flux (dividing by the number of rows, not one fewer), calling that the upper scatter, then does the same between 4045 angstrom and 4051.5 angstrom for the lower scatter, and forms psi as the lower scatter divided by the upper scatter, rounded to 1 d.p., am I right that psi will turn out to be 3.5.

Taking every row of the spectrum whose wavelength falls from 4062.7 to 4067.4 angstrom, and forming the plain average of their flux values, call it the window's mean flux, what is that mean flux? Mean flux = 1.98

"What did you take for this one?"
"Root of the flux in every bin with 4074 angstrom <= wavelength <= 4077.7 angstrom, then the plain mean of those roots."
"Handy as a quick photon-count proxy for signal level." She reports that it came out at 1.43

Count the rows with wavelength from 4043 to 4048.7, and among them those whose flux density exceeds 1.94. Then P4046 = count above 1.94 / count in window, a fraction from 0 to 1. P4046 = 0.0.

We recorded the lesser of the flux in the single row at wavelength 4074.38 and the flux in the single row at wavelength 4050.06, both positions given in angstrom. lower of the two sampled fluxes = 1.96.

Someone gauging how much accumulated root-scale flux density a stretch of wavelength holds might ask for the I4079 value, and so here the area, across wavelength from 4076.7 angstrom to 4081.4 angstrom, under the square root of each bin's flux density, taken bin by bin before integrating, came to 6.57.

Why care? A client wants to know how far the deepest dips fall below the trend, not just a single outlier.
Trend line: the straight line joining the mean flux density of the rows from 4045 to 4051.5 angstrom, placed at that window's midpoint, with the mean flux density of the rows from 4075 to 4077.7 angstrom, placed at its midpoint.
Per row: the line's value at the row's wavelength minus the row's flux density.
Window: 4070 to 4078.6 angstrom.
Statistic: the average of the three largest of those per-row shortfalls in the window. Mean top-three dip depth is 0.16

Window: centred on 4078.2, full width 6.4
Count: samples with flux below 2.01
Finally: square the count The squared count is 25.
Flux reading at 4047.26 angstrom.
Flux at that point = 1.804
